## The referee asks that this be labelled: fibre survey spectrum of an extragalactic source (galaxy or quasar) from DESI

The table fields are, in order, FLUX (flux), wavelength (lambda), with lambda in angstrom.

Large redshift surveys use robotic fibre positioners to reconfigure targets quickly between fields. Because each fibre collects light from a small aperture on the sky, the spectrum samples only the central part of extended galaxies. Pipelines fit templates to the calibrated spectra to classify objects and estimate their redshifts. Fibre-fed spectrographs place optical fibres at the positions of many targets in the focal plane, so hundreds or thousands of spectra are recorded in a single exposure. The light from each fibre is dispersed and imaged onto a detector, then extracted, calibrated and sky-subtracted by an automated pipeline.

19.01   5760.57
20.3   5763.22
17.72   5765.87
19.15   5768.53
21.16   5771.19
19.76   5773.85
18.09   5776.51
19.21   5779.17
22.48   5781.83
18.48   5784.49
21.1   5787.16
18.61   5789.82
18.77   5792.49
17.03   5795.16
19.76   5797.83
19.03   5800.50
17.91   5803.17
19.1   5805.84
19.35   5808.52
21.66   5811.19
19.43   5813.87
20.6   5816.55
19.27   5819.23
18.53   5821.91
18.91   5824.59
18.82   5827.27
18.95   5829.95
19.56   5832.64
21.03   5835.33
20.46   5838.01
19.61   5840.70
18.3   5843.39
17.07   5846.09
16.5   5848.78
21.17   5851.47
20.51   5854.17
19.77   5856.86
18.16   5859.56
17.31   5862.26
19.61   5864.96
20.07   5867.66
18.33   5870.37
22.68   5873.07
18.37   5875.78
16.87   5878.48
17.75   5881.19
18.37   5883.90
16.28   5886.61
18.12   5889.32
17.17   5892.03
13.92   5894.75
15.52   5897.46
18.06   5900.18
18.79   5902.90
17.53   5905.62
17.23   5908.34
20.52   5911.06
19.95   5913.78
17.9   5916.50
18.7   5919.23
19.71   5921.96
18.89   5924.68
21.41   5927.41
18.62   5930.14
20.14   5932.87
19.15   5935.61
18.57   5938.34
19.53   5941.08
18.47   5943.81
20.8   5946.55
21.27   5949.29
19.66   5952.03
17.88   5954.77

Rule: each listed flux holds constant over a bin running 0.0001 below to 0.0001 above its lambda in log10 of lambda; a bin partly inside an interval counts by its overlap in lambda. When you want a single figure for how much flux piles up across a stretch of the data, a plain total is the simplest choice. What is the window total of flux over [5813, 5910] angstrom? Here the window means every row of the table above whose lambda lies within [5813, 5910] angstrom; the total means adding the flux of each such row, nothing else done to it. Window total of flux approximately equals 669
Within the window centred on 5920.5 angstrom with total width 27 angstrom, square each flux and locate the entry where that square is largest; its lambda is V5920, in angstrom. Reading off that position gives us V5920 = 5927.41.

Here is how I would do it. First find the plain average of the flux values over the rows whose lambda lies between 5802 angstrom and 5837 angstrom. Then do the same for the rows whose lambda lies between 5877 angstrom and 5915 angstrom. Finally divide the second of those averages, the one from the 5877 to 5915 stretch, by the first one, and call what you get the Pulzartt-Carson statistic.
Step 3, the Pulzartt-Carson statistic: 0.90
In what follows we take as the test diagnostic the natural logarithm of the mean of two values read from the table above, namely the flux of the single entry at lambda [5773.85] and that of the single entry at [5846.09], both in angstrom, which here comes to 2.91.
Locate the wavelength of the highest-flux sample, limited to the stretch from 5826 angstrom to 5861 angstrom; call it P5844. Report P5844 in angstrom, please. 5851.47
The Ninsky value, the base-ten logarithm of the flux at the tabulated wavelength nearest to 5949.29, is 1.33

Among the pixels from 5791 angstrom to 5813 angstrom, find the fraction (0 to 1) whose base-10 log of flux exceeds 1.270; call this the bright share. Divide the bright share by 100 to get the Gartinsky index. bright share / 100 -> 0.0075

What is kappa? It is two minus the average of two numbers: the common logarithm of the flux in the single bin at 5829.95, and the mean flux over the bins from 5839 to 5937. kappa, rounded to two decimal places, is -7.92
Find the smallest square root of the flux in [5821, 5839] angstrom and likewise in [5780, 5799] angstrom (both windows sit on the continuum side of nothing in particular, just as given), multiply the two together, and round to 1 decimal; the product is 17.8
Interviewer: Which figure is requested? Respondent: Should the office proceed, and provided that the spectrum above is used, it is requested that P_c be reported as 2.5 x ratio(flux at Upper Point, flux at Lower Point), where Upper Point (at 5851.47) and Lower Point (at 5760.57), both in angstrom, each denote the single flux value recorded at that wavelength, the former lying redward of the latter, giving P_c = 2.78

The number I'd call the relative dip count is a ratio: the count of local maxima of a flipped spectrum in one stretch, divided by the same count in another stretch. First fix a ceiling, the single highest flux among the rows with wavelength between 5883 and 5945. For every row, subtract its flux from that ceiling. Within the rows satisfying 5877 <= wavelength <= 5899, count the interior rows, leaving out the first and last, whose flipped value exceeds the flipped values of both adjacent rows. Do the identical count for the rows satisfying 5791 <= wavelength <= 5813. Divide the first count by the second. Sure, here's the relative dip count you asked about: 1.0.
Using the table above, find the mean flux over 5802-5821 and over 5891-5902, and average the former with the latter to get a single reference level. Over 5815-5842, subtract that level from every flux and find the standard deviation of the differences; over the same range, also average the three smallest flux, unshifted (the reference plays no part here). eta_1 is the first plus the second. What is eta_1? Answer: 19.6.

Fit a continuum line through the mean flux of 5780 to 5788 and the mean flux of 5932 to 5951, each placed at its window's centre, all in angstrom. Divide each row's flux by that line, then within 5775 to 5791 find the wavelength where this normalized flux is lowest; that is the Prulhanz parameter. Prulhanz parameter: 5776.51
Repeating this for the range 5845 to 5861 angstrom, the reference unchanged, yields 5848.78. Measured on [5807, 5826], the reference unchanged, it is 5821.91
